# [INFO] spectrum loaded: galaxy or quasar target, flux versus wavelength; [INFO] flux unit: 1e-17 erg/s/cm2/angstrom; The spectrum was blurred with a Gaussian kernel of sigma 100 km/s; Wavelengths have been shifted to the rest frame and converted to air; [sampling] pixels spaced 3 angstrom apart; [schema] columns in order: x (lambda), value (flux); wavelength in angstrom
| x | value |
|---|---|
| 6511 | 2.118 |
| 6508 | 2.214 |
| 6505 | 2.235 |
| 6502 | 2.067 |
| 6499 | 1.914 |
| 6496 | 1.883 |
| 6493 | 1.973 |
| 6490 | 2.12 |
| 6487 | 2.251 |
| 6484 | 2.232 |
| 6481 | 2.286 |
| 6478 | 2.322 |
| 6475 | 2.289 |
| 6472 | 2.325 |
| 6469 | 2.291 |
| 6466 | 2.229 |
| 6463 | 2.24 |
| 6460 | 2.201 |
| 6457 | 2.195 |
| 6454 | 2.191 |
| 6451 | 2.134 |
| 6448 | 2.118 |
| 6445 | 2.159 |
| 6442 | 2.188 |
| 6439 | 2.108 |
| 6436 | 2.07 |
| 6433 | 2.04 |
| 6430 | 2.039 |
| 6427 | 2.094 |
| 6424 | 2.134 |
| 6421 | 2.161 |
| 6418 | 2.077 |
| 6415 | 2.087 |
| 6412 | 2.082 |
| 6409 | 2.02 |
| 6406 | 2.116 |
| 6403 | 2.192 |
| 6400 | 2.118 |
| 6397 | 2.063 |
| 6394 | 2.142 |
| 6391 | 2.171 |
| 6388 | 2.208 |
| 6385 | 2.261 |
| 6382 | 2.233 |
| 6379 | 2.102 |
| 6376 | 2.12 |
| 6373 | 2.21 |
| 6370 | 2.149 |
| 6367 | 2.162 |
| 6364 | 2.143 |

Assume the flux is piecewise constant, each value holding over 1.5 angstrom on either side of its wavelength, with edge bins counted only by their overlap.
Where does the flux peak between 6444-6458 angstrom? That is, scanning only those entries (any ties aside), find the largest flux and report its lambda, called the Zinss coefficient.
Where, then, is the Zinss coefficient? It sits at 6457 angstrom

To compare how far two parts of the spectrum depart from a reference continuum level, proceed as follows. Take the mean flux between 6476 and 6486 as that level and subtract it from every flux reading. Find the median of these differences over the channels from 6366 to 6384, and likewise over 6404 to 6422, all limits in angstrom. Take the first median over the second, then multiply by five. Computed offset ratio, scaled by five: 3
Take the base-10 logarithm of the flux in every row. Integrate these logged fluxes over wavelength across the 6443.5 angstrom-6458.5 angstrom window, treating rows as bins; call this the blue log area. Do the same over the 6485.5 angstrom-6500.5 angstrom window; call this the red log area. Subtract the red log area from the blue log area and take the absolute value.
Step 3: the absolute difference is 0.42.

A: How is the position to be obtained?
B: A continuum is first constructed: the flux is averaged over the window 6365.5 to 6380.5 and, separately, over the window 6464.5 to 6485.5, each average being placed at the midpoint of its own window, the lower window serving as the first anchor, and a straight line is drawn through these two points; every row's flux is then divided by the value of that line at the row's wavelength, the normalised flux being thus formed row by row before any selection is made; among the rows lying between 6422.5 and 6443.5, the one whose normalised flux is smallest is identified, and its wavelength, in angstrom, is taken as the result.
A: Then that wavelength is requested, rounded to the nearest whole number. 6433 angstrom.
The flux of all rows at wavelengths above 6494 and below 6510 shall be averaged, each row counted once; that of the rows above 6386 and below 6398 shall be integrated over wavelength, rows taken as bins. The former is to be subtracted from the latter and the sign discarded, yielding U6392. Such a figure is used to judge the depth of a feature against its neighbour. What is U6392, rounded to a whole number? 24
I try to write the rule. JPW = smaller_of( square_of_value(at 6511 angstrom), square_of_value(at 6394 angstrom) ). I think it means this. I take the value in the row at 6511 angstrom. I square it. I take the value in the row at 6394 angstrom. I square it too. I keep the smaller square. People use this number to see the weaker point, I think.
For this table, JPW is 4.5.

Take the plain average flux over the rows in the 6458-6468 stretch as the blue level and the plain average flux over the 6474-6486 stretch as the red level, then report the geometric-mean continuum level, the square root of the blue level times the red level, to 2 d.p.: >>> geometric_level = 2.25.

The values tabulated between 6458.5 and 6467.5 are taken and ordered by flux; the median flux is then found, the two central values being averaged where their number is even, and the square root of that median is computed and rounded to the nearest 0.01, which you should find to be 1.49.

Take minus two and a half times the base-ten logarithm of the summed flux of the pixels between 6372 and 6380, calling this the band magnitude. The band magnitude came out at -2.02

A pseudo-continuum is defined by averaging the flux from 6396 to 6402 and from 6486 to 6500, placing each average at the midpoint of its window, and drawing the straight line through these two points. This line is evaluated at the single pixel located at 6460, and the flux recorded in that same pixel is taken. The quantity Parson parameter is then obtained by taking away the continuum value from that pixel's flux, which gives 0.15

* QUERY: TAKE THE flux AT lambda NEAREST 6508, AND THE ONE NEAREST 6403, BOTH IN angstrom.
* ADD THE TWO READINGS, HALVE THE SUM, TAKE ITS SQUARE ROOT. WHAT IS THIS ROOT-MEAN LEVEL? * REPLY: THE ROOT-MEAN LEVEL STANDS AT 1.48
